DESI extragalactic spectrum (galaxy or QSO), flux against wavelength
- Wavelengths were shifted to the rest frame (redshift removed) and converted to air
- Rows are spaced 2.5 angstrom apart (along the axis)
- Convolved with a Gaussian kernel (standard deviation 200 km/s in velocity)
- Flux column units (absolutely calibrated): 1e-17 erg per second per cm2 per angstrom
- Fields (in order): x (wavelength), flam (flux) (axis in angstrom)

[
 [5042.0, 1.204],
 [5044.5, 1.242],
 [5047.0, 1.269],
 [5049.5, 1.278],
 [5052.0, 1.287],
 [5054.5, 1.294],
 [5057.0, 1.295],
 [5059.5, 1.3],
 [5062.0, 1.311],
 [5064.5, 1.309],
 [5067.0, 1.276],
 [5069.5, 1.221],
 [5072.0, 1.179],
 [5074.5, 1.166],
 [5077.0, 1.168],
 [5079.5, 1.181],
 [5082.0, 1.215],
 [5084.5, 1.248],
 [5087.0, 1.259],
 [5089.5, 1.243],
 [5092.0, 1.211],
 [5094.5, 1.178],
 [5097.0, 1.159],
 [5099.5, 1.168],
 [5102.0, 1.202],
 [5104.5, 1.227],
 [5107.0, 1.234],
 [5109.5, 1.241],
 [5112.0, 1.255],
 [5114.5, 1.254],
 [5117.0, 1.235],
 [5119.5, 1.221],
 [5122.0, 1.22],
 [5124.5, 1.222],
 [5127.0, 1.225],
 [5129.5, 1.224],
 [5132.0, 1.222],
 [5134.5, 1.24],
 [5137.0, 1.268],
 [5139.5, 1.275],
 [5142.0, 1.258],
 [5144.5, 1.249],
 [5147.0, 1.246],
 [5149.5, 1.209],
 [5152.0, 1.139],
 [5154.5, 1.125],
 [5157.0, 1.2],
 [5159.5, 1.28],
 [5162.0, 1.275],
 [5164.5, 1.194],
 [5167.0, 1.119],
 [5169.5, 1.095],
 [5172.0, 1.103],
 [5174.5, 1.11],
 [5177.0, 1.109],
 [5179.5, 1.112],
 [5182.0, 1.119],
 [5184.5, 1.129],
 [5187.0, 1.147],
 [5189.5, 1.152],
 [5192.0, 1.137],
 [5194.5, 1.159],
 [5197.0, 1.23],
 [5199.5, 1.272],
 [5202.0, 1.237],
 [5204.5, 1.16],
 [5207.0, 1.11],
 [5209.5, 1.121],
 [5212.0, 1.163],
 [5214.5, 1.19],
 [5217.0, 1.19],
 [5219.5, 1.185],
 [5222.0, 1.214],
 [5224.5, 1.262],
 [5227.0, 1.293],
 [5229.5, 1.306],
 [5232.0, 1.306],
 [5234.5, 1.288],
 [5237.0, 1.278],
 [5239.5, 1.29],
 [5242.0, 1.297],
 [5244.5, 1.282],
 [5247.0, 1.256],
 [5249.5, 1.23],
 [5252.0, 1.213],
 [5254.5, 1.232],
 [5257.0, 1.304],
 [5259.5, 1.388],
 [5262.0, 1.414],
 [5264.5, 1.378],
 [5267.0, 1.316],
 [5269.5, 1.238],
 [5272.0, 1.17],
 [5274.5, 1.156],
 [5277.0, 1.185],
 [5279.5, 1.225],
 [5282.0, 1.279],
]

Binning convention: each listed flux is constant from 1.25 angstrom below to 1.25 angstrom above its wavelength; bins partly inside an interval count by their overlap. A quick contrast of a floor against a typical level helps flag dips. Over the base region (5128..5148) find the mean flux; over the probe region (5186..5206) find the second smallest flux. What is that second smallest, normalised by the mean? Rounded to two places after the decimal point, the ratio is 0.92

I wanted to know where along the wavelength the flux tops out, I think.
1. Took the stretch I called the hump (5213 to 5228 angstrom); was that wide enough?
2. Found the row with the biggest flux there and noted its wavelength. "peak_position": 5227.0 angstrom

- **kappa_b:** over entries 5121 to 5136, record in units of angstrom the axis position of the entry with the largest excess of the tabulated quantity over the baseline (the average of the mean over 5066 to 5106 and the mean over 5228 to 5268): 5134.5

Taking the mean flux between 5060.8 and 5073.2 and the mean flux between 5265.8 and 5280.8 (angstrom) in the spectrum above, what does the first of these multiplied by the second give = 1.53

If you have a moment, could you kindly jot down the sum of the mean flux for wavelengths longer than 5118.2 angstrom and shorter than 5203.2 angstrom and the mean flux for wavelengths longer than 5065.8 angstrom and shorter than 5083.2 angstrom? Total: 2.39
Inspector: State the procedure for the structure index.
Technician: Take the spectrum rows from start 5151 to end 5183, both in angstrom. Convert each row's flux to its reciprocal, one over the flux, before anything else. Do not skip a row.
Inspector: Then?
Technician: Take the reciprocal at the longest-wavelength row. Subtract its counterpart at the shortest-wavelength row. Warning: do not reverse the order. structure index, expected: 0.016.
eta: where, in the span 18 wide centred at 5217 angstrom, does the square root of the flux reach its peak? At 5224.5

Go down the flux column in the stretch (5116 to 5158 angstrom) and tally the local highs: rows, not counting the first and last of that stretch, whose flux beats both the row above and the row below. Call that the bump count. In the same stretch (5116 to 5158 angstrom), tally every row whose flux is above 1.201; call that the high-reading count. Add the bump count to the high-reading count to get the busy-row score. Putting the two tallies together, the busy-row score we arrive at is 16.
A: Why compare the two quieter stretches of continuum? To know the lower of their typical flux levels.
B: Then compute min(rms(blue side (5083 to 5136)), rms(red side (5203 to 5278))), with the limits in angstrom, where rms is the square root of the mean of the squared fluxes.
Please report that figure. 1.22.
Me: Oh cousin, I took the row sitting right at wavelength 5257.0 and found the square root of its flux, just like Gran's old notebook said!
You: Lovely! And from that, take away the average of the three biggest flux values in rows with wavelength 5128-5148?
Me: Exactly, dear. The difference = -0.13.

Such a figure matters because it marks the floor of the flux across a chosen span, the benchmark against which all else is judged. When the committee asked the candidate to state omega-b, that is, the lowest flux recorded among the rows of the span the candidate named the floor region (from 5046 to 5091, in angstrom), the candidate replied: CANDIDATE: 1.166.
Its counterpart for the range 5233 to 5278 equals 1.156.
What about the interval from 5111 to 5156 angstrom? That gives 1.125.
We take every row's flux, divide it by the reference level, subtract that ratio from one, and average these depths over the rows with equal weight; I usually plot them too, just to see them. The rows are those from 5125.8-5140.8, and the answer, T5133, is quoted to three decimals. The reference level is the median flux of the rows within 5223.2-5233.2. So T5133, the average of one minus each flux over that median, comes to 0.044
